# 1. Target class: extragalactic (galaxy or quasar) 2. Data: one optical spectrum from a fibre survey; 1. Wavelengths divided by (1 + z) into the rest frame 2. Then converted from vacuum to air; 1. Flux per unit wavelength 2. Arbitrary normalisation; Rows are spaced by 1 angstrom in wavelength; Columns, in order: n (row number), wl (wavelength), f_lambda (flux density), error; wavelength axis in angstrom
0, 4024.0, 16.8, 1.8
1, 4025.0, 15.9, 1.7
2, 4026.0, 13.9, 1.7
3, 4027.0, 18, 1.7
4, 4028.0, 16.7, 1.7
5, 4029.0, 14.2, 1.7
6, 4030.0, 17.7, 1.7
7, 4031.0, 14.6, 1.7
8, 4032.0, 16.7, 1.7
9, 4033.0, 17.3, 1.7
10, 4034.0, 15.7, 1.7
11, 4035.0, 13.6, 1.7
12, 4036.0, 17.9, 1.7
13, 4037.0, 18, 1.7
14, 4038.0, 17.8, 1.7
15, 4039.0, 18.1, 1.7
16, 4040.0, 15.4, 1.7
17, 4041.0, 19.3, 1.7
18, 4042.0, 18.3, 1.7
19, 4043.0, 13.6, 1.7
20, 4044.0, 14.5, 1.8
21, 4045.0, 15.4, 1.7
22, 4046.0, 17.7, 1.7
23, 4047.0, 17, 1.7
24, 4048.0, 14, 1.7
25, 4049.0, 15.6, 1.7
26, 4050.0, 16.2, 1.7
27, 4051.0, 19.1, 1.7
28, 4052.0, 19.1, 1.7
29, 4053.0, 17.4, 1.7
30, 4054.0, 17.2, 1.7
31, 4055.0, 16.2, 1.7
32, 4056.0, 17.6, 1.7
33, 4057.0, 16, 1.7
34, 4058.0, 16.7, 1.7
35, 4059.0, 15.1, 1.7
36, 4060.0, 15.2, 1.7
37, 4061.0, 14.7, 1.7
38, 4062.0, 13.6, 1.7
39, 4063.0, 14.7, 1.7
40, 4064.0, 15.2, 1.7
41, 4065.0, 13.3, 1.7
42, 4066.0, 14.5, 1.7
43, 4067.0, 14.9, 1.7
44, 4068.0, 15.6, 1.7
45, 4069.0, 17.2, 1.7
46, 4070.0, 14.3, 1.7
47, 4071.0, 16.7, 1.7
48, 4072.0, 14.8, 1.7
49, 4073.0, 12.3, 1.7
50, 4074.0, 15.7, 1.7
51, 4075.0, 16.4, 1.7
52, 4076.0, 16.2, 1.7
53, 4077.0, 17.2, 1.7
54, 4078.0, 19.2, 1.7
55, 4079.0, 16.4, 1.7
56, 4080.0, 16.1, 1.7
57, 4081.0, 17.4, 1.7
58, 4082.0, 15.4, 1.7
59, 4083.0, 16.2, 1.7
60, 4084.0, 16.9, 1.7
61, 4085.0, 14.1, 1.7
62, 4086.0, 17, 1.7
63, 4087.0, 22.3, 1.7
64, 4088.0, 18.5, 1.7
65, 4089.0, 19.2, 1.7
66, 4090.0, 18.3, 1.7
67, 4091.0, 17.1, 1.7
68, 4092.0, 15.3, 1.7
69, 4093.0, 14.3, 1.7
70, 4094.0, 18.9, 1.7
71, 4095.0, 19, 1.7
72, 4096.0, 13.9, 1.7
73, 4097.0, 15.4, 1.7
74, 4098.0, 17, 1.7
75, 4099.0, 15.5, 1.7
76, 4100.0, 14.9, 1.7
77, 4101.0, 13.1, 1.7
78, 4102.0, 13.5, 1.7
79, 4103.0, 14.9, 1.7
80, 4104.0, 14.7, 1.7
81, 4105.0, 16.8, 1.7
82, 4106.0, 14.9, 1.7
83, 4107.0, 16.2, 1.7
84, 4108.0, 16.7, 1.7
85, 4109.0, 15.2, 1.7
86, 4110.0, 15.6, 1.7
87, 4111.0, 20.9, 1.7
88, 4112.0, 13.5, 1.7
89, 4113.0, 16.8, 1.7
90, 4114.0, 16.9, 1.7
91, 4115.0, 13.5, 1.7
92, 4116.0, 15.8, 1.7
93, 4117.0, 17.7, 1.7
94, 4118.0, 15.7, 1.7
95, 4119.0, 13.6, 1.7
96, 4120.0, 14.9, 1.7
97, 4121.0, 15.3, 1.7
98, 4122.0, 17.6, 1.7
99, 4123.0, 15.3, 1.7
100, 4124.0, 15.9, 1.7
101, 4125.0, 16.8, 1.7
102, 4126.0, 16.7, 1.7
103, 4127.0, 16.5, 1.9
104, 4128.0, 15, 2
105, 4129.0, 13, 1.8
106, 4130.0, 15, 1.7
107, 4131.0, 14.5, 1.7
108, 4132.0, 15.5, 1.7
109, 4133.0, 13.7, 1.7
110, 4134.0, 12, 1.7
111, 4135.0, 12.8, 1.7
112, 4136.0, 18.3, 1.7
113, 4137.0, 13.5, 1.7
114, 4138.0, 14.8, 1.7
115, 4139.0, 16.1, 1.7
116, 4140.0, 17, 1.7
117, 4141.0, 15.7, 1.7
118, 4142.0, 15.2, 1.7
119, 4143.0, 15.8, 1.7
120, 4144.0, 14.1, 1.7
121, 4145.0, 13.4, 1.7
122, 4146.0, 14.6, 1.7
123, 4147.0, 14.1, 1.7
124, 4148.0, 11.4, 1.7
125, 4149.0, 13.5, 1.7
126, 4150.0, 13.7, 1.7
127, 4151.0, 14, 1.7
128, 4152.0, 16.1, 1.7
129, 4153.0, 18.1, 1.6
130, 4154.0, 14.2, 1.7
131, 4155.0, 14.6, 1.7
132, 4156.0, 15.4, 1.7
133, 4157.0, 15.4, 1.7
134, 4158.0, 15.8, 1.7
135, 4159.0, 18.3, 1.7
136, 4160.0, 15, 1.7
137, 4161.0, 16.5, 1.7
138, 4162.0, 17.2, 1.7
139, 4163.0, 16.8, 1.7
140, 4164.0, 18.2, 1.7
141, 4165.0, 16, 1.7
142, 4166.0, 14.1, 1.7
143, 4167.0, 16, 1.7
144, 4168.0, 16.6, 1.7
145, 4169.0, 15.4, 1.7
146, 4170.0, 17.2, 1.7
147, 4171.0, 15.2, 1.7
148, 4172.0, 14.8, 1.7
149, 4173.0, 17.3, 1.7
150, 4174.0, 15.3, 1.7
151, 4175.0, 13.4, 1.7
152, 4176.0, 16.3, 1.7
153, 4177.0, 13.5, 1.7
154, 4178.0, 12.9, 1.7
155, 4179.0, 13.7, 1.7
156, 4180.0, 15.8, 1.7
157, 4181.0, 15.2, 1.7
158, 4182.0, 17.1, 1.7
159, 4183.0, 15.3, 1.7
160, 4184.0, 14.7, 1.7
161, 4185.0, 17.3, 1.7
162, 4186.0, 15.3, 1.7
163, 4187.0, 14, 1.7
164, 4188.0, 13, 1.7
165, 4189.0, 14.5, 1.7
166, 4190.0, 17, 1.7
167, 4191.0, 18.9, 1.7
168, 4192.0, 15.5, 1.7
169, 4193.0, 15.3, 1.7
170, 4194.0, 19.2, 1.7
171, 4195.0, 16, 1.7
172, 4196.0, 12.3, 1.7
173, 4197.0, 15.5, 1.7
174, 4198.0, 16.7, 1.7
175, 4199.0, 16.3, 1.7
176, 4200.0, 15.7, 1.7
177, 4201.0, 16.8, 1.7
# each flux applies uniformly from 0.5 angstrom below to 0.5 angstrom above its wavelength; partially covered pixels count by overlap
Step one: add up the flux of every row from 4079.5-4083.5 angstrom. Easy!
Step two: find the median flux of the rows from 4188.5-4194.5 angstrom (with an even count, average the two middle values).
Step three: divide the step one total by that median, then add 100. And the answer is 104.0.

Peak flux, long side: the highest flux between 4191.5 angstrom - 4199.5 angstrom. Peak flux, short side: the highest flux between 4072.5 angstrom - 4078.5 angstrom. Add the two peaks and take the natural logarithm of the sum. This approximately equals 3.65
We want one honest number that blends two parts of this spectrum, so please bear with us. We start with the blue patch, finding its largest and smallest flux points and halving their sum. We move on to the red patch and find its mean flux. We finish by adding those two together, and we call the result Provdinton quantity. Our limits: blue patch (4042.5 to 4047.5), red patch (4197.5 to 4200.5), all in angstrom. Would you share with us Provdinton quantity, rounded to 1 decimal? 31.9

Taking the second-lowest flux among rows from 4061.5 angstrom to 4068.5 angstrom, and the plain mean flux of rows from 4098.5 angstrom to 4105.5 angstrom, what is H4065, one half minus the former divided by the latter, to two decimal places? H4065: -0.42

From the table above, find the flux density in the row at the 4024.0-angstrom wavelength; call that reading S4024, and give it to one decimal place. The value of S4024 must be 16.8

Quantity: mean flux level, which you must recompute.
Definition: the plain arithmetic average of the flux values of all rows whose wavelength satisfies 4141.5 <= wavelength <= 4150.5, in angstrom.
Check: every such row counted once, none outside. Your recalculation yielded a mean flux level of 14.0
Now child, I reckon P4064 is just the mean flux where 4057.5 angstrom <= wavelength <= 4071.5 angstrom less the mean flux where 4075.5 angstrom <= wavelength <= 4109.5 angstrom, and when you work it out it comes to -1.3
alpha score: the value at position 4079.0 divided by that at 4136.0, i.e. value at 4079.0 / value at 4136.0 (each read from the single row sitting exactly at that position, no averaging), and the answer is 0.90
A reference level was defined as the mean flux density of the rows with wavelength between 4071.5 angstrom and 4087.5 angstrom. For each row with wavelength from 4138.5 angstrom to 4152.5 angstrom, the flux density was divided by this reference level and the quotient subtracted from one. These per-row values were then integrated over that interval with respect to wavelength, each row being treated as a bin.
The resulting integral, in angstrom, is 1.58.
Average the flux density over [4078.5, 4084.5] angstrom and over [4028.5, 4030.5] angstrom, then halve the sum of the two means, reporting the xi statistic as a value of 16.2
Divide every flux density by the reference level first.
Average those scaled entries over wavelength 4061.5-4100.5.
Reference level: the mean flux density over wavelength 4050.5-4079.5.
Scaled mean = 1.01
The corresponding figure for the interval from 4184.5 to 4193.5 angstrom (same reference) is 0.98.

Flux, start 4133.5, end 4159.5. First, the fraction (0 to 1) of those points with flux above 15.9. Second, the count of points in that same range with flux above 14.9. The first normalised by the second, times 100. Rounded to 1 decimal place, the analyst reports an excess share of 1.9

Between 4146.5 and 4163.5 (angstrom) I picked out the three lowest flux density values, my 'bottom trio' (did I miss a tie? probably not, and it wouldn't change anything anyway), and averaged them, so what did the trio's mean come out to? 12.9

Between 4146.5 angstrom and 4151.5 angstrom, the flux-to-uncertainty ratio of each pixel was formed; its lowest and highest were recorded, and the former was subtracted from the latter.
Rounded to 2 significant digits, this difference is 1.6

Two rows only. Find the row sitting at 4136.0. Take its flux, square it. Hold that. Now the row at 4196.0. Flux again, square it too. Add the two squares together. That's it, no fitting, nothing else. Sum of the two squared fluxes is 486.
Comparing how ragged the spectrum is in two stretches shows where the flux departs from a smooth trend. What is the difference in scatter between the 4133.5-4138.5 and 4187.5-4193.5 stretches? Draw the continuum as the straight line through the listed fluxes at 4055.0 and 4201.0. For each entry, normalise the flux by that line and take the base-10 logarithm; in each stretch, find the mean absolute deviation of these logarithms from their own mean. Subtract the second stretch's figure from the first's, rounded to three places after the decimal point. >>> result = 0.013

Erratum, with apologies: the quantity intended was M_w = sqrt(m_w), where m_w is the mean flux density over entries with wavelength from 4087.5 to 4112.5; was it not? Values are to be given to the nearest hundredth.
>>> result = 4.02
